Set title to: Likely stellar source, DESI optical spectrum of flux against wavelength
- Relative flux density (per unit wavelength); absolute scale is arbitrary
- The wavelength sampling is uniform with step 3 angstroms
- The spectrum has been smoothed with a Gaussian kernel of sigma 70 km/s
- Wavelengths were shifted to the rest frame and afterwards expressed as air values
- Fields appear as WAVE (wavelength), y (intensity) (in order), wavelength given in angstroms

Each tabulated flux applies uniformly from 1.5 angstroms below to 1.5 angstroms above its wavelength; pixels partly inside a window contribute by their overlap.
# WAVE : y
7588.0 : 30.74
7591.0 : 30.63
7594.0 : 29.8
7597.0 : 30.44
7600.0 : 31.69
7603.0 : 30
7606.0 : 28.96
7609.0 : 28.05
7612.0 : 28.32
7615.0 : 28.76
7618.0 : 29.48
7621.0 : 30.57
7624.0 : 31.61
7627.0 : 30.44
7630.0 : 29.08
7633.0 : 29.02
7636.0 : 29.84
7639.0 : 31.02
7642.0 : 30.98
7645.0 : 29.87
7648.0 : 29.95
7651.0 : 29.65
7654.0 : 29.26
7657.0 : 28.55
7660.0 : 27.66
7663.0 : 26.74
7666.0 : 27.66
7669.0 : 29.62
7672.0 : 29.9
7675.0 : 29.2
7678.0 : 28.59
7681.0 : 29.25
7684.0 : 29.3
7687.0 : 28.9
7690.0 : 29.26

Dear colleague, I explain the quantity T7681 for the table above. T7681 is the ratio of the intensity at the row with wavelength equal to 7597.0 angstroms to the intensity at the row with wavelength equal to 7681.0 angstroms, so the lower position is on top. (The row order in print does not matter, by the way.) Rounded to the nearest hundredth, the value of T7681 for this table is 1.04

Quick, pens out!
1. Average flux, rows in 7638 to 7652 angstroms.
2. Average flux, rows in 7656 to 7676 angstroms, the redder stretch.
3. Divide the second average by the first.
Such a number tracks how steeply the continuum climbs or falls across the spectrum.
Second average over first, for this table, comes 0.94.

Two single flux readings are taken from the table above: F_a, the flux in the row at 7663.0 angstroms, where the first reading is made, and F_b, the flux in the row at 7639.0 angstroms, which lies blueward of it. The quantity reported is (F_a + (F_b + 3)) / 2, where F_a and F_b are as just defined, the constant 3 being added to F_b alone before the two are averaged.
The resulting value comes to 30.4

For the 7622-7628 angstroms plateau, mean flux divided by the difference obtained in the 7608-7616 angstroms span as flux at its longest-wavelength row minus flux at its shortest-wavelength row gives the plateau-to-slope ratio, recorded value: 44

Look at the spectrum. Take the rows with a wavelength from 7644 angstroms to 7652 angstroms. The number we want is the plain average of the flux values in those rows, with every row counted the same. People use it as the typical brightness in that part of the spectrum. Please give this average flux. 29.8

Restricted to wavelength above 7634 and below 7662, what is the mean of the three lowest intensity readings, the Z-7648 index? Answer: 28.5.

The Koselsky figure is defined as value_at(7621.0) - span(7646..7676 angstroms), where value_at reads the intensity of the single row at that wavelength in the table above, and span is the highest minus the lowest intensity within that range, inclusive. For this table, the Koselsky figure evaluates 27.4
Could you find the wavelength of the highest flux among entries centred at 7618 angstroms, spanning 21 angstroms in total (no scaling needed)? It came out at 7624.0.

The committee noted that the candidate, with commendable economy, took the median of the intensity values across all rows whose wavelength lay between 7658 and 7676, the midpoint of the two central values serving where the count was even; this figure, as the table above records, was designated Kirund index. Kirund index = 28.4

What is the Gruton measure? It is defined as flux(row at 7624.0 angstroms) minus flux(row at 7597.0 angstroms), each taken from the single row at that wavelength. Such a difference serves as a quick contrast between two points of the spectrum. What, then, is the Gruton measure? 1.2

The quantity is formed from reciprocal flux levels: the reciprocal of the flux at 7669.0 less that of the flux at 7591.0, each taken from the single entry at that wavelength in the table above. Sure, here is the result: 0.0011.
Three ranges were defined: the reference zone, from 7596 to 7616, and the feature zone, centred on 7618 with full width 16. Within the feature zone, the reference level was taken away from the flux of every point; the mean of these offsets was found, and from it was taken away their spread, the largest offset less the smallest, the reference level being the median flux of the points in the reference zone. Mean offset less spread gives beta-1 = -2.5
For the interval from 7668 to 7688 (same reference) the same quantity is -1.0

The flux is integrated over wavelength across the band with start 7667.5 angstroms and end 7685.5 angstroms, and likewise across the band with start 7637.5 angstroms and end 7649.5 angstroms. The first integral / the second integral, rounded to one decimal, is 1.4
